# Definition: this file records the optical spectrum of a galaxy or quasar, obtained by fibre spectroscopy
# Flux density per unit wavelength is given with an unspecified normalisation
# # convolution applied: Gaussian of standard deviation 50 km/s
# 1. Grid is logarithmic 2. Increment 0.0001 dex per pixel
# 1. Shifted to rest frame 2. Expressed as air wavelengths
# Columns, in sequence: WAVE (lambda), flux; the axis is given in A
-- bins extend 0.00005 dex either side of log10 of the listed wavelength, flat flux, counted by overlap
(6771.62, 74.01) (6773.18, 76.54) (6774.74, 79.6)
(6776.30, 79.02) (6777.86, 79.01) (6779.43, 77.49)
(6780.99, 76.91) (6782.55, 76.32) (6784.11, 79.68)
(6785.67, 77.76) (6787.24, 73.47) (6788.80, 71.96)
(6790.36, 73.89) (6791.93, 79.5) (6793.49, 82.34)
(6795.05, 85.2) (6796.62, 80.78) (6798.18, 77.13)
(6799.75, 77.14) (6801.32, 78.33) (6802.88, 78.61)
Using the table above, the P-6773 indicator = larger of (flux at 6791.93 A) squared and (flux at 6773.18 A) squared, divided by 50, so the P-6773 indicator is 126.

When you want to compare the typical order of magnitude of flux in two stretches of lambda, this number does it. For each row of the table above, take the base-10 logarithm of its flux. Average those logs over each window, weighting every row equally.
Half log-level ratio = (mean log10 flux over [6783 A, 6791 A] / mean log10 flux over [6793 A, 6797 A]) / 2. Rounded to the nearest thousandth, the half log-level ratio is 0.489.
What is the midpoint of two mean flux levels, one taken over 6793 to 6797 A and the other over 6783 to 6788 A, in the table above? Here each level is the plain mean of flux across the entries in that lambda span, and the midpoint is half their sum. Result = 79.9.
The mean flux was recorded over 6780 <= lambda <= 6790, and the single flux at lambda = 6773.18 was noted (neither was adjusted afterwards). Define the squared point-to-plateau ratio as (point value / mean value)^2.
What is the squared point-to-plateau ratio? 1.01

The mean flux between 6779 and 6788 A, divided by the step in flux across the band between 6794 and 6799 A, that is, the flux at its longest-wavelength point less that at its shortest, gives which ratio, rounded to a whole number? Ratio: -10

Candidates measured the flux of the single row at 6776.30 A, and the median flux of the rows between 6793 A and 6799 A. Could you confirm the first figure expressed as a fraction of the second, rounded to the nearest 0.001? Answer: 0.969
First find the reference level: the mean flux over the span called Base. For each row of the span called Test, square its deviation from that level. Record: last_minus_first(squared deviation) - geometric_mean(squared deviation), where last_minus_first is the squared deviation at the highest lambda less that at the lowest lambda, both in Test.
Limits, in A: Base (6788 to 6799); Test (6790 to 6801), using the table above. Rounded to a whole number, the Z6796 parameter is -26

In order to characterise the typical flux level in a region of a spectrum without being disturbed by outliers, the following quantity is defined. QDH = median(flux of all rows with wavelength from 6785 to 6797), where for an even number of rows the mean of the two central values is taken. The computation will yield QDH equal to 78.6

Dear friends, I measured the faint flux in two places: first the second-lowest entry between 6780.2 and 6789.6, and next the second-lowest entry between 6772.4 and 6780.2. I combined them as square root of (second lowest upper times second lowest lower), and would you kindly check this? 75.5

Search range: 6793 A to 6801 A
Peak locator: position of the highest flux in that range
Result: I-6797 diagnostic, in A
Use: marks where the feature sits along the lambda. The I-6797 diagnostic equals 6795.05 A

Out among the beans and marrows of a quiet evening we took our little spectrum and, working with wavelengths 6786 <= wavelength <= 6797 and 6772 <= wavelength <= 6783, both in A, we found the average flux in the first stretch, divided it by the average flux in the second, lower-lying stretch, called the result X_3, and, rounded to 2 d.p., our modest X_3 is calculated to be 1.00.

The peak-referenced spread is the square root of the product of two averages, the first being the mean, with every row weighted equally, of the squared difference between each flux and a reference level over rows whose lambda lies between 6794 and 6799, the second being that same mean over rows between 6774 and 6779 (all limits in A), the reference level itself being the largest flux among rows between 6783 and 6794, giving 11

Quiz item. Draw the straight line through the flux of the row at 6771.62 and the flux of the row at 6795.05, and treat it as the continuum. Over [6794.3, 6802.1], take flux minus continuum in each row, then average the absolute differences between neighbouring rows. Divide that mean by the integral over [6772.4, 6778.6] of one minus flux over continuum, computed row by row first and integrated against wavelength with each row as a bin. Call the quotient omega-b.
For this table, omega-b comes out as -12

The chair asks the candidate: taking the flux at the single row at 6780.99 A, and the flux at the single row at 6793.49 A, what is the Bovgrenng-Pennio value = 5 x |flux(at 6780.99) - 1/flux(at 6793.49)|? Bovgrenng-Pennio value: 384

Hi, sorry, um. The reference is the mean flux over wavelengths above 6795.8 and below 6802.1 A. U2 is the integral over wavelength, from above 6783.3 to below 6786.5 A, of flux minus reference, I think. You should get 1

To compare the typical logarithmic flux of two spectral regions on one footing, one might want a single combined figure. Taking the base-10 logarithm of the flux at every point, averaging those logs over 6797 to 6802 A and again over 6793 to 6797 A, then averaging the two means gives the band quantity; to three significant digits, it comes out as 1.90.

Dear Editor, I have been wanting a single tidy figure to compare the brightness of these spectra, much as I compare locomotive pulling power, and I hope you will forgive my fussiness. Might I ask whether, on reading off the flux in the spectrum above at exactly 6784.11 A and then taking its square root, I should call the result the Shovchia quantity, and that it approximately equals 8.93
